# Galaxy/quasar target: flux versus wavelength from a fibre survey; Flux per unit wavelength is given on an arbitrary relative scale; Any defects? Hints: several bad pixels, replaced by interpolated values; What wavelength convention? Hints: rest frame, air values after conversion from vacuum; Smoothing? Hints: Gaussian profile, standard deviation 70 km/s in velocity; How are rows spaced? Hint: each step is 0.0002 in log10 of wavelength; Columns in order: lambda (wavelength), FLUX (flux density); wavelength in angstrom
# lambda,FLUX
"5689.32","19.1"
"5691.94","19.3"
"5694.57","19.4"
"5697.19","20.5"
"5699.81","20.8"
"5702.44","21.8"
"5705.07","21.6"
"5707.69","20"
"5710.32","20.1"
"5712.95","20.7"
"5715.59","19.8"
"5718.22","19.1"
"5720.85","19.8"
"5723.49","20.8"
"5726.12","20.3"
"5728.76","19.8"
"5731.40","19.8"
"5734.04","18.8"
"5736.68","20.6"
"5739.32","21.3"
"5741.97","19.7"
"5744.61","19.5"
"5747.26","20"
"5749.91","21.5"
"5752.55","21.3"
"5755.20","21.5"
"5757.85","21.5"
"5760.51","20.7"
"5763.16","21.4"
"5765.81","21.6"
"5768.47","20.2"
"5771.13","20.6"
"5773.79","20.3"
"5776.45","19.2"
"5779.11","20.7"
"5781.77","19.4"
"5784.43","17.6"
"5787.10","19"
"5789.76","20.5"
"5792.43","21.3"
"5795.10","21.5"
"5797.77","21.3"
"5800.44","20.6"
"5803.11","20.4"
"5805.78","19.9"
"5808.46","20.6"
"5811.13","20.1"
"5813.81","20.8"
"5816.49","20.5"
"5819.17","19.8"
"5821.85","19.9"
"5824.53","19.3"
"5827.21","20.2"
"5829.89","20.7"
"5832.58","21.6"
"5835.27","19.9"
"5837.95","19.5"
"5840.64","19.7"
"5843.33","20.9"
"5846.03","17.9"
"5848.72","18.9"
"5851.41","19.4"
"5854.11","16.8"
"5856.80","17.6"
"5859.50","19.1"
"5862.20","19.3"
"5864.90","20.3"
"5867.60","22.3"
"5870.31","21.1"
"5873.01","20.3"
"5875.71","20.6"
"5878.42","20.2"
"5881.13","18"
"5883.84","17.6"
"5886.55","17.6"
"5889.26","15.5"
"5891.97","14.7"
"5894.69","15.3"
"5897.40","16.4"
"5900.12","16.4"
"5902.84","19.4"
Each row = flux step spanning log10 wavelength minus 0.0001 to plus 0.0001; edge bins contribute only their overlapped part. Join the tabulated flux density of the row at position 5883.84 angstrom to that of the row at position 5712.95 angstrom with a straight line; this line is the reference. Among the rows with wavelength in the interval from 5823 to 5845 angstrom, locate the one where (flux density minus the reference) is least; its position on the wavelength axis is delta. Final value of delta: 5824.53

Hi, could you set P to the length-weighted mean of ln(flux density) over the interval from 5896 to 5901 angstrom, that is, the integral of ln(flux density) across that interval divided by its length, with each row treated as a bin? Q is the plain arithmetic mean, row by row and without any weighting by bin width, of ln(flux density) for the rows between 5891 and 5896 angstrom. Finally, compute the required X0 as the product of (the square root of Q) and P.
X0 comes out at 4.60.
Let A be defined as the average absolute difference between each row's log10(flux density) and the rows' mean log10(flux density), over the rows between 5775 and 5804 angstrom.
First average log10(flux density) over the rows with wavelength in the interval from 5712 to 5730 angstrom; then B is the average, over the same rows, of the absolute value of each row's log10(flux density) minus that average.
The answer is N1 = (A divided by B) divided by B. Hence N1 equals 201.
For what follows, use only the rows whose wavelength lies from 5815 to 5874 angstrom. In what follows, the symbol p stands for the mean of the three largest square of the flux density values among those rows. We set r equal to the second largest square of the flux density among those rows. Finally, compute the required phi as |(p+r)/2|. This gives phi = 468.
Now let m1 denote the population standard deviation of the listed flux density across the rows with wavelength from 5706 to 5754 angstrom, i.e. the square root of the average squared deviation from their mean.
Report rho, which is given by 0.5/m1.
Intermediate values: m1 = 0.73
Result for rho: 0.69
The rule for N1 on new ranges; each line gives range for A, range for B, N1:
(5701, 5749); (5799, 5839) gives 142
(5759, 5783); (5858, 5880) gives 59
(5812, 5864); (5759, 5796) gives 55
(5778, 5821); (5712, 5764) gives 63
